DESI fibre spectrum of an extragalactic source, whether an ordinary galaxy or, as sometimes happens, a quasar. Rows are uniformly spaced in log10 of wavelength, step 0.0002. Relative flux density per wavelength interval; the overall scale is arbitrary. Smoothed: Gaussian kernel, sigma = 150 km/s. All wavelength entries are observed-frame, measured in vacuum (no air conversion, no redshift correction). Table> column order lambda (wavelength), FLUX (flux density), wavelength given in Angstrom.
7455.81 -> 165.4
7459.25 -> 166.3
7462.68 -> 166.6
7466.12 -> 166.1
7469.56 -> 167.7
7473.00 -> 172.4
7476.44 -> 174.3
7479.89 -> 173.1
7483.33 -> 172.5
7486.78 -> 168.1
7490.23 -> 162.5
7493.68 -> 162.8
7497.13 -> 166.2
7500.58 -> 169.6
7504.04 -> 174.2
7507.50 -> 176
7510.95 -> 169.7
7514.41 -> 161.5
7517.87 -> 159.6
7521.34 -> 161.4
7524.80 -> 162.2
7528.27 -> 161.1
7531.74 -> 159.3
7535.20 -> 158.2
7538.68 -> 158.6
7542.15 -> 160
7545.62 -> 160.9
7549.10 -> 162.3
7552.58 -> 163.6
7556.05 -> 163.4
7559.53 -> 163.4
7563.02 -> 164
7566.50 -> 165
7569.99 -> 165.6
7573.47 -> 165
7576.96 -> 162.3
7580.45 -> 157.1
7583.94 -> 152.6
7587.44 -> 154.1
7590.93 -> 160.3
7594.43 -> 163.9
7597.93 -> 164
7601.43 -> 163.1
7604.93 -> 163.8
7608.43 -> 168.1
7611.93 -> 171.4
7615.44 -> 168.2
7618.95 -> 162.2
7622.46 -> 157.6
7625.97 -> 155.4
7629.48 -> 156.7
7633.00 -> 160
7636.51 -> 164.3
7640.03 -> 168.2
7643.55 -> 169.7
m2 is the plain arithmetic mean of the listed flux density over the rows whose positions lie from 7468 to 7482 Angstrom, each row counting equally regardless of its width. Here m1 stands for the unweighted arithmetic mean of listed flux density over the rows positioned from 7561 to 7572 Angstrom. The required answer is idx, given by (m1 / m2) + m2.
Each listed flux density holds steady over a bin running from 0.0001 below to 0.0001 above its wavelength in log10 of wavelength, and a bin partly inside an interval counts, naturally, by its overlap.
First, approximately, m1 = 165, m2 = 172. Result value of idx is 172.8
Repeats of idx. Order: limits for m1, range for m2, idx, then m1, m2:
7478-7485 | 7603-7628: 164.9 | 173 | 164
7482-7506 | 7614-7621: 166.2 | 168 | 165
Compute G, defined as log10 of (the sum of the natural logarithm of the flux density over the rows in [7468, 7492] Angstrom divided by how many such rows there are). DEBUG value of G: 0.711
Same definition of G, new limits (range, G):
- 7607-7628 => 0.707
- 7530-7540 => 0.705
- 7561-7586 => 0.706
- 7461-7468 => 0.709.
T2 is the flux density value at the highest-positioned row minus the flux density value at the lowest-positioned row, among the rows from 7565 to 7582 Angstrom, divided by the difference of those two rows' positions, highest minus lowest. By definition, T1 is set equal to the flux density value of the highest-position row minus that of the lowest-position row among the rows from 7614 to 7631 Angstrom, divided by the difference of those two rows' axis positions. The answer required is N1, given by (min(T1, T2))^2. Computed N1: 0.67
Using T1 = -0.82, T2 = -0.57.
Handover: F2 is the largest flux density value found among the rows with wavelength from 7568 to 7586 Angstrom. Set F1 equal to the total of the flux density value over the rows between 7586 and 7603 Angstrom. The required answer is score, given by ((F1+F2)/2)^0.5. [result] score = 22.0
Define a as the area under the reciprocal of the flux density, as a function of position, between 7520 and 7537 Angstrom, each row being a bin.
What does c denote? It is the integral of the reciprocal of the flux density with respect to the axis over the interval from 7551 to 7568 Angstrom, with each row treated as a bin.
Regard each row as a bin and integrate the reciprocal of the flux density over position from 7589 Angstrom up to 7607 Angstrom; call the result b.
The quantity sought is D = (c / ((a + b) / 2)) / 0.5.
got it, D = 1.92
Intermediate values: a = 0.106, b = 0.110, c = 0.104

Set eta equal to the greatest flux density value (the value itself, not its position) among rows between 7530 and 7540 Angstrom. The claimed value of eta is 159.3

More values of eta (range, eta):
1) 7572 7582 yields 165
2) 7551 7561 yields 163.6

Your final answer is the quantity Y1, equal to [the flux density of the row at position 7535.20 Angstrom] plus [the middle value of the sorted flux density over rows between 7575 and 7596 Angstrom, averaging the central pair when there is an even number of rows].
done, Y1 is 317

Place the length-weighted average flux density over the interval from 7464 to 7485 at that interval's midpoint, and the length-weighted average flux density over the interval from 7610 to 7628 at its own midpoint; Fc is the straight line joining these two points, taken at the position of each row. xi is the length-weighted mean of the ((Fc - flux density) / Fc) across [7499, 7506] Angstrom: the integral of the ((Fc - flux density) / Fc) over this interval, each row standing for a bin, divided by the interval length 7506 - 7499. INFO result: -0.0160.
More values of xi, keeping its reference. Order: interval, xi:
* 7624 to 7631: 0.0393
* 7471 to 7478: -0.0128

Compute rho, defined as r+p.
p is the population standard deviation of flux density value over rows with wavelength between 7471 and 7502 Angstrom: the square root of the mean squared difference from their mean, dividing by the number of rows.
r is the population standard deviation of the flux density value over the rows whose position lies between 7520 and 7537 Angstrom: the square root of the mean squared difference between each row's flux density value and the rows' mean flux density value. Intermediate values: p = 4.2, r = 1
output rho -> 5.7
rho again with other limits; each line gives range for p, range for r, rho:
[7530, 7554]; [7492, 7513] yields 6.3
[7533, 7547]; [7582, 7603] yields 5.7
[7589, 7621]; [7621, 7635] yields 5.0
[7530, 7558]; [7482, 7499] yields 5.7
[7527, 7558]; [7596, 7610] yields 3.8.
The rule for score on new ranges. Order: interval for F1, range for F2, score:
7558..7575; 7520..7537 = 22.2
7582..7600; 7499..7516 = 22.0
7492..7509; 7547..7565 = 22.5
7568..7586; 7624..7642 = 22.0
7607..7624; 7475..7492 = 22.4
